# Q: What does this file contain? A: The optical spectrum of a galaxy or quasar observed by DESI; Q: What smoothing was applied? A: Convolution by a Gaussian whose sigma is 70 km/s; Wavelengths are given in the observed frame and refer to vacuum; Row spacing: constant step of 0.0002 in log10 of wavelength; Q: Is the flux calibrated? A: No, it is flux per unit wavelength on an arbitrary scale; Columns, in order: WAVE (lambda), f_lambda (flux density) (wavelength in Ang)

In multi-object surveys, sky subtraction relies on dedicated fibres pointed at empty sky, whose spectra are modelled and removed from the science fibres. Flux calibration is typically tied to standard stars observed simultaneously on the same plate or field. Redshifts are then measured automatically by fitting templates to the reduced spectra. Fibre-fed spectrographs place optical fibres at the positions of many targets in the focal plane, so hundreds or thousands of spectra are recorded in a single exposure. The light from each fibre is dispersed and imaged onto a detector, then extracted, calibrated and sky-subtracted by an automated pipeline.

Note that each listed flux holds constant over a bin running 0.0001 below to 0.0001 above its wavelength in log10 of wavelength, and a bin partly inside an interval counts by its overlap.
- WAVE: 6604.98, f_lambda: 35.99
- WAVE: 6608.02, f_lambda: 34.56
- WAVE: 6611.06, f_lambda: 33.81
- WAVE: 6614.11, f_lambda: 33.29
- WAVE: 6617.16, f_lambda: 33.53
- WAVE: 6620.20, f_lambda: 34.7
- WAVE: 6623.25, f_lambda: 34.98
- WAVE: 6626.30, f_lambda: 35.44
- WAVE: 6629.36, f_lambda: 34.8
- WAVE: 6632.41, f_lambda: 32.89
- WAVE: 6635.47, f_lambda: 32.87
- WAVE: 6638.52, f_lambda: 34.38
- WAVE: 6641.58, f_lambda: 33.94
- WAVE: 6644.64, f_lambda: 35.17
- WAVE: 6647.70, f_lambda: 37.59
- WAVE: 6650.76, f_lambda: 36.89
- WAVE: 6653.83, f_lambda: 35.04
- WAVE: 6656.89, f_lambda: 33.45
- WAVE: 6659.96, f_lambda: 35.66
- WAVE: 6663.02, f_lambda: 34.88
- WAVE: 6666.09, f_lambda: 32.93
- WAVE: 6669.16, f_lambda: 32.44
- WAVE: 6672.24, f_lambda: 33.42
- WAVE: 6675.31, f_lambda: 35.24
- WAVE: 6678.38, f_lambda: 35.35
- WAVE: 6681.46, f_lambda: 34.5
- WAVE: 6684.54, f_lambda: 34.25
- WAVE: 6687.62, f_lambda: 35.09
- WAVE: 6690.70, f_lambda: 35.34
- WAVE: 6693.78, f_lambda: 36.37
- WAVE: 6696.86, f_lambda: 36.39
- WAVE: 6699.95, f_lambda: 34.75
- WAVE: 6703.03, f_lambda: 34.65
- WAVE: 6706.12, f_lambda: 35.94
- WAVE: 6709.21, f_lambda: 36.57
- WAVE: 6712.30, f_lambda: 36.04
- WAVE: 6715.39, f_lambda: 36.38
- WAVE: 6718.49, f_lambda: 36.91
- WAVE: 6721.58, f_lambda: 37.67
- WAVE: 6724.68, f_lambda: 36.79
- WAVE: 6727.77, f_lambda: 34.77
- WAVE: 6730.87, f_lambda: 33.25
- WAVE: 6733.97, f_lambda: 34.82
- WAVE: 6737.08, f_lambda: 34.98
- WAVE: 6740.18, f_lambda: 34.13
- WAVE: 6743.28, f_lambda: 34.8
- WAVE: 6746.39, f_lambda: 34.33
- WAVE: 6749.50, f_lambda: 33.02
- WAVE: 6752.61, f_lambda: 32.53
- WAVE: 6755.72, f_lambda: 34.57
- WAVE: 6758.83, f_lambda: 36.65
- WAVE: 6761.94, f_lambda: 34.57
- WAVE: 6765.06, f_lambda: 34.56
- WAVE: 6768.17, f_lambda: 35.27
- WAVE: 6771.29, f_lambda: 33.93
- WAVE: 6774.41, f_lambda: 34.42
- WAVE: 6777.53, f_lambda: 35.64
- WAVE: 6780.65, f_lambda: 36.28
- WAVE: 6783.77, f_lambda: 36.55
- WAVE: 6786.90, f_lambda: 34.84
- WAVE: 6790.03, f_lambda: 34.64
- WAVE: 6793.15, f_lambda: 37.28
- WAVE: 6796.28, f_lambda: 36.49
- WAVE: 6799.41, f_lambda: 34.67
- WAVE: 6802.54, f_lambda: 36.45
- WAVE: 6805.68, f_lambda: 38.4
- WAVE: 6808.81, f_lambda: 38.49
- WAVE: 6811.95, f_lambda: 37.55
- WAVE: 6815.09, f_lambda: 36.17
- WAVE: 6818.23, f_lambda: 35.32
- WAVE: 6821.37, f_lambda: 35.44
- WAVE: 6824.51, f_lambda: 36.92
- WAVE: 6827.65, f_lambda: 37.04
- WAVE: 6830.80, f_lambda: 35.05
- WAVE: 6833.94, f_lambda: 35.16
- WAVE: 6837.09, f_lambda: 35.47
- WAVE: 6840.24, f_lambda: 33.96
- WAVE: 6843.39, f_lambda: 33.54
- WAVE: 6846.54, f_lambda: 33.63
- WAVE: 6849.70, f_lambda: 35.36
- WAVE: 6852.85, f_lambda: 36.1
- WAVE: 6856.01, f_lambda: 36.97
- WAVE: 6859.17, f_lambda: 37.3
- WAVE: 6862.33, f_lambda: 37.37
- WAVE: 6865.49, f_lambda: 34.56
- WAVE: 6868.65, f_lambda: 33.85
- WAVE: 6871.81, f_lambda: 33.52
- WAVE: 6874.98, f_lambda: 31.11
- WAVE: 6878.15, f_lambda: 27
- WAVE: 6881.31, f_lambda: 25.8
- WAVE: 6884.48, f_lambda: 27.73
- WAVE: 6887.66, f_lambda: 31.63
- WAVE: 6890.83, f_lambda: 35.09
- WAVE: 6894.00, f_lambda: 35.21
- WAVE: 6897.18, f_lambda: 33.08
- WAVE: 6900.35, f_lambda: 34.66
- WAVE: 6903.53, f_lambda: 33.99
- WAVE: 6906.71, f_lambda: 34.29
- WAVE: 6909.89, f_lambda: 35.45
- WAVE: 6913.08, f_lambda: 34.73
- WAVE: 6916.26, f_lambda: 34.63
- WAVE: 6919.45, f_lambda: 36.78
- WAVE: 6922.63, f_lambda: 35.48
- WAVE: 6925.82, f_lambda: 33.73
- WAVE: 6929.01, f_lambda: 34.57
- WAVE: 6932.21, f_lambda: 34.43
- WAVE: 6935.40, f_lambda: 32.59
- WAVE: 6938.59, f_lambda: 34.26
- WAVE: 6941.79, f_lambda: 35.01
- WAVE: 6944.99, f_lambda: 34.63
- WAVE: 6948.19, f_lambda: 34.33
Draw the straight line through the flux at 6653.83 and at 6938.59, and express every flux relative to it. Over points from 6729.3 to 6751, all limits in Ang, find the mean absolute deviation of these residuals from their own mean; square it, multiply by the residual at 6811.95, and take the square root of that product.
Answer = 1.1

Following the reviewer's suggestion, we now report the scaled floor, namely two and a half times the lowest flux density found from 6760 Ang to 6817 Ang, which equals 84.8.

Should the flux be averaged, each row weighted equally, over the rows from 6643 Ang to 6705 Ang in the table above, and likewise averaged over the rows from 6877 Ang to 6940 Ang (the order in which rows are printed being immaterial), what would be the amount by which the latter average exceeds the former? -1.7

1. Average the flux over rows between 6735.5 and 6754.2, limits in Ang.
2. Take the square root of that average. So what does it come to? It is 5.83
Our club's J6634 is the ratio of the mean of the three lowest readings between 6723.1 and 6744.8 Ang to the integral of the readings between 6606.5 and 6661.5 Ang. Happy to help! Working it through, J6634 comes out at 0.018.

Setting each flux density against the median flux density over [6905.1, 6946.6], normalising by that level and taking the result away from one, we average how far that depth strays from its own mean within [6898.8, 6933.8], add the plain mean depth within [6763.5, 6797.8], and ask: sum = -0.006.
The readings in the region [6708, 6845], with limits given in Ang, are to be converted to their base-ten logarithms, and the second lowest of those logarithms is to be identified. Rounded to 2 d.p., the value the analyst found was 1.52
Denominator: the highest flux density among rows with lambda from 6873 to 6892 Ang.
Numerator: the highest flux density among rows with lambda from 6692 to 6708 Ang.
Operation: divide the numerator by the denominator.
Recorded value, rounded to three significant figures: 1.04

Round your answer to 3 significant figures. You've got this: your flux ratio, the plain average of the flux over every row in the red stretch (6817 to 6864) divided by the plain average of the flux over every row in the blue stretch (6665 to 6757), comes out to 1.02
